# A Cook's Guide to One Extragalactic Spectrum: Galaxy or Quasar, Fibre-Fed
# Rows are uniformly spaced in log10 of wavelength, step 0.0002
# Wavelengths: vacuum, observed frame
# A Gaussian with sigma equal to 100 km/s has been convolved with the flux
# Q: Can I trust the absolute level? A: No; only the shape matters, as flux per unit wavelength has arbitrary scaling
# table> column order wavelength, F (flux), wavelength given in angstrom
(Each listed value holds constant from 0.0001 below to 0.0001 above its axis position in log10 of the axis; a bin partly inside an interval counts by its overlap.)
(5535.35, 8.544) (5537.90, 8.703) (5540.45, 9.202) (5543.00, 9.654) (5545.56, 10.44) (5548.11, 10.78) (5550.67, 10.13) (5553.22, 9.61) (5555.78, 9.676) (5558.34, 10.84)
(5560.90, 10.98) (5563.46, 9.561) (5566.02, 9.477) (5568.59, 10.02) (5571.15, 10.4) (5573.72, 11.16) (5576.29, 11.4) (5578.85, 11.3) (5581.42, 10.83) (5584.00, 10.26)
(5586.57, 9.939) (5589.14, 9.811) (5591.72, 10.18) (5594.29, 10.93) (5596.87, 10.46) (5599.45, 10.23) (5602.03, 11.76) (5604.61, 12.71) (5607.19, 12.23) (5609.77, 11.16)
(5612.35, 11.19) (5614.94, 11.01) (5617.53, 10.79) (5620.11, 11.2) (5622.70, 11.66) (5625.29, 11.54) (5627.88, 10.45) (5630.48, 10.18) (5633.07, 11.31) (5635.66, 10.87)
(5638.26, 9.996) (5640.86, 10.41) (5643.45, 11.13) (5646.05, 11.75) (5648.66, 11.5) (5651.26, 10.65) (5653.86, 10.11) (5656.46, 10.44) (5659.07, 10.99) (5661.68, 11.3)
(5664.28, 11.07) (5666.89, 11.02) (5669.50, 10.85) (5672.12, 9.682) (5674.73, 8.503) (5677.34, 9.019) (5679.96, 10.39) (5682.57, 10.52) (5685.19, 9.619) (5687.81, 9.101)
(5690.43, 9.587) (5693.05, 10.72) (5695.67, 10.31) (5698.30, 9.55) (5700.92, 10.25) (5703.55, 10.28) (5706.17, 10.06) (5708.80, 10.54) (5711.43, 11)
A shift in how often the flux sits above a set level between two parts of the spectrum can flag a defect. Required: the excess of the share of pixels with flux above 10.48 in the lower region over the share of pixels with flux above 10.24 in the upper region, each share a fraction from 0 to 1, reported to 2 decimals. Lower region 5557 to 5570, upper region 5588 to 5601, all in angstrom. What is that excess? 0.00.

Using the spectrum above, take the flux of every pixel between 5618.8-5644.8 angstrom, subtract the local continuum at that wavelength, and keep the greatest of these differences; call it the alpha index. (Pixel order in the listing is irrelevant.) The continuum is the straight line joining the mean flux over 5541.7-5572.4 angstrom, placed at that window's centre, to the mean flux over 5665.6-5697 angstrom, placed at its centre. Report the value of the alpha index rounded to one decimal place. 1.6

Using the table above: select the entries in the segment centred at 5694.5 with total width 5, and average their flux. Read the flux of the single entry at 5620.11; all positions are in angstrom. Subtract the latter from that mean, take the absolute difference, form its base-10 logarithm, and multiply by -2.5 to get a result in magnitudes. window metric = 0.4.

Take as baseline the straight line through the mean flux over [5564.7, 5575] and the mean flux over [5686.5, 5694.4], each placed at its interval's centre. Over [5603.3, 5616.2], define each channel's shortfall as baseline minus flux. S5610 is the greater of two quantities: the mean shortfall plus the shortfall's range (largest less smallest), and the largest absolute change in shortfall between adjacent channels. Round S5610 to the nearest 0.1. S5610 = 1.1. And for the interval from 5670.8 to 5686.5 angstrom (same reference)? 2.3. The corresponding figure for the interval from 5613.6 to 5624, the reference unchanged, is 0.5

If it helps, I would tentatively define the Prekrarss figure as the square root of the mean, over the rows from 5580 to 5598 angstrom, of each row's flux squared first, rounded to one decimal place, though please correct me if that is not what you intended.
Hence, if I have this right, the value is 10.4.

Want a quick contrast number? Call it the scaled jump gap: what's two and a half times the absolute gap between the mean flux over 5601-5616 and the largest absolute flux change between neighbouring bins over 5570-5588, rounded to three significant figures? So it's 27.3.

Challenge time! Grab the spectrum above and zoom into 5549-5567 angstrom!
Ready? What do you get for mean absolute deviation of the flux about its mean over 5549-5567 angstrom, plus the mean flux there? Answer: 10.6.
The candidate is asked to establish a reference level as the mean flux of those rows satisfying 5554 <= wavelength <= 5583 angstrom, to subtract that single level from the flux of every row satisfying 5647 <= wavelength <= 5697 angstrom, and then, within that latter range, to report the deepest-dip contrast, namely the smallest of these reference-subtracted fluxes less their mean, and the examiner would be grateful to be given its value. -1.8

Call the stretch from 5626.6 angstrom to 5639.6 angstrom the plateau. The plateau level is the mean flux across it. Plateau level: 10.6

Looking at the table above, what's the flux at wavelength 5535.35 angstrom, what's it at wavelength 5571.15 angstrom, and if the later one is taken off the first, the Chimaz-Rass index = -1.9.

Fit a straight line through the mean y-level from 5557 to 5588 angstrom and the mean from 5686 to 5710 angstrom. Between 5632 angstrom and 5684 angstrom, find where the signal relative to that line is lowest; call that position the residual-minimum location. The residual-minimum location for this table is 5674.73 angstrom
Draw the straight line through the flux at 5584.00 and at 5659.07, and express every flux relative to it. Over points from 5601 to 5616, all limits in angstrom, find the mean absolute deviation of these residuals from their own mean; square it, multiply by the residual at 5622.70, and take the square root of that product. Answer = 0.60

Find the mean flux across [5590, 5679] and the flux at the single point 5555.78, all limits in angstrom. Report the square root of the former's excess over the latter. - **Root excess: 1.1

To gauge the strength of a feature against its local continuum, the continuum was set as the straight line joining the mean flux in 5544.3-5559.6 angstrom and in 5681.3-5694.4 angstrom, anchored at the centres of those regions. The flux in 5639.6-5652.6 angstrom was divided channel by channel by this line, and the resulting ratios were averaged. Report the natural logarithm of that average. 0.10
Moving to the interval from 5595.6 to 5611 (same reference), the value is 0.12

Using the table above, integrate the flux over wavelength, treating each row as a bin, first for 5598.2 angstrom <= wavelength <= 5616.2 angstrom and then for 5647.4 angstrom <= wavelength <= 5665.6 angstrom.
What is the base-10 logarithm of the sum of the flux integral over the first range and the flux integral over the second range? 2.61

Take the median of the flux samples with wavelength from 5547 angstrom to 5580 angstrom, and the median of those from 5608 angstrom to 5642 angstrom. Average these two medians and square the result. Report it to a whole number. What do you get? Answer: 115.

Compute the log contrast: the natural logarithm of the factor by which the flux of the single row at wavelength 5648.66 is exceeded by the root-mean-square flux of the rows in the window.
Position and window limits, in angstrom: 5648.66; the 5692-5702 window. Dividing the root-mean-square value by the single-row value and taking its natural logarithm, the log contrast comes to -0.12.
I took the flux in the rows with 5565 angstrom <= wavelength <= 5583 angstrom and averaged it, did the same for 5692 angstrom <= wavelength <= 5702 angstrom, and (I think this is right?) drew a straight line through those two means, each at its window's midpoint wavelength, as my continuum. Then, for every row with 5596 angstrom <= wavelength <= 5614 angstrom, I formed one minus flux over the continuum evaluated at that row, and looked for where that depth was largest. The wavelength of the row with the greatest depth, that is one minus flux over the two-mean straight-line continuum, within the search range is 5599.45 angstrom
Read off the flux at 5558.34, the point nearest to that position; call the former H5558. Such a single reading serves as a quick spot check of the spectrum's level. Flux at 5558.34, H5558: 10.84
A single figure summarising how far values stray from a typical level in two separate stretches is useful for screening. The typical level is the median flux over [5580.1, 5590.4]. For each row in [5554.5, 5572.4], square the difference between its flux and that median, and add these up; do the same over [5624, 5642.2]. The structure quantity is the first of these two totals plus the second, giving 6.6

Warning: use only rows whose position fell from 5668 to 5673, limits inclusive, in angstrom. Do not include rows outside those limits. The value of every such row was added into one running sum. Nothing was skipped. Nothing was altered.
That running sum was 20.5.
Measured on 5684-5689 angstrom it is 18.7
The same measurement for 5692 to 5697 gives 21.0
